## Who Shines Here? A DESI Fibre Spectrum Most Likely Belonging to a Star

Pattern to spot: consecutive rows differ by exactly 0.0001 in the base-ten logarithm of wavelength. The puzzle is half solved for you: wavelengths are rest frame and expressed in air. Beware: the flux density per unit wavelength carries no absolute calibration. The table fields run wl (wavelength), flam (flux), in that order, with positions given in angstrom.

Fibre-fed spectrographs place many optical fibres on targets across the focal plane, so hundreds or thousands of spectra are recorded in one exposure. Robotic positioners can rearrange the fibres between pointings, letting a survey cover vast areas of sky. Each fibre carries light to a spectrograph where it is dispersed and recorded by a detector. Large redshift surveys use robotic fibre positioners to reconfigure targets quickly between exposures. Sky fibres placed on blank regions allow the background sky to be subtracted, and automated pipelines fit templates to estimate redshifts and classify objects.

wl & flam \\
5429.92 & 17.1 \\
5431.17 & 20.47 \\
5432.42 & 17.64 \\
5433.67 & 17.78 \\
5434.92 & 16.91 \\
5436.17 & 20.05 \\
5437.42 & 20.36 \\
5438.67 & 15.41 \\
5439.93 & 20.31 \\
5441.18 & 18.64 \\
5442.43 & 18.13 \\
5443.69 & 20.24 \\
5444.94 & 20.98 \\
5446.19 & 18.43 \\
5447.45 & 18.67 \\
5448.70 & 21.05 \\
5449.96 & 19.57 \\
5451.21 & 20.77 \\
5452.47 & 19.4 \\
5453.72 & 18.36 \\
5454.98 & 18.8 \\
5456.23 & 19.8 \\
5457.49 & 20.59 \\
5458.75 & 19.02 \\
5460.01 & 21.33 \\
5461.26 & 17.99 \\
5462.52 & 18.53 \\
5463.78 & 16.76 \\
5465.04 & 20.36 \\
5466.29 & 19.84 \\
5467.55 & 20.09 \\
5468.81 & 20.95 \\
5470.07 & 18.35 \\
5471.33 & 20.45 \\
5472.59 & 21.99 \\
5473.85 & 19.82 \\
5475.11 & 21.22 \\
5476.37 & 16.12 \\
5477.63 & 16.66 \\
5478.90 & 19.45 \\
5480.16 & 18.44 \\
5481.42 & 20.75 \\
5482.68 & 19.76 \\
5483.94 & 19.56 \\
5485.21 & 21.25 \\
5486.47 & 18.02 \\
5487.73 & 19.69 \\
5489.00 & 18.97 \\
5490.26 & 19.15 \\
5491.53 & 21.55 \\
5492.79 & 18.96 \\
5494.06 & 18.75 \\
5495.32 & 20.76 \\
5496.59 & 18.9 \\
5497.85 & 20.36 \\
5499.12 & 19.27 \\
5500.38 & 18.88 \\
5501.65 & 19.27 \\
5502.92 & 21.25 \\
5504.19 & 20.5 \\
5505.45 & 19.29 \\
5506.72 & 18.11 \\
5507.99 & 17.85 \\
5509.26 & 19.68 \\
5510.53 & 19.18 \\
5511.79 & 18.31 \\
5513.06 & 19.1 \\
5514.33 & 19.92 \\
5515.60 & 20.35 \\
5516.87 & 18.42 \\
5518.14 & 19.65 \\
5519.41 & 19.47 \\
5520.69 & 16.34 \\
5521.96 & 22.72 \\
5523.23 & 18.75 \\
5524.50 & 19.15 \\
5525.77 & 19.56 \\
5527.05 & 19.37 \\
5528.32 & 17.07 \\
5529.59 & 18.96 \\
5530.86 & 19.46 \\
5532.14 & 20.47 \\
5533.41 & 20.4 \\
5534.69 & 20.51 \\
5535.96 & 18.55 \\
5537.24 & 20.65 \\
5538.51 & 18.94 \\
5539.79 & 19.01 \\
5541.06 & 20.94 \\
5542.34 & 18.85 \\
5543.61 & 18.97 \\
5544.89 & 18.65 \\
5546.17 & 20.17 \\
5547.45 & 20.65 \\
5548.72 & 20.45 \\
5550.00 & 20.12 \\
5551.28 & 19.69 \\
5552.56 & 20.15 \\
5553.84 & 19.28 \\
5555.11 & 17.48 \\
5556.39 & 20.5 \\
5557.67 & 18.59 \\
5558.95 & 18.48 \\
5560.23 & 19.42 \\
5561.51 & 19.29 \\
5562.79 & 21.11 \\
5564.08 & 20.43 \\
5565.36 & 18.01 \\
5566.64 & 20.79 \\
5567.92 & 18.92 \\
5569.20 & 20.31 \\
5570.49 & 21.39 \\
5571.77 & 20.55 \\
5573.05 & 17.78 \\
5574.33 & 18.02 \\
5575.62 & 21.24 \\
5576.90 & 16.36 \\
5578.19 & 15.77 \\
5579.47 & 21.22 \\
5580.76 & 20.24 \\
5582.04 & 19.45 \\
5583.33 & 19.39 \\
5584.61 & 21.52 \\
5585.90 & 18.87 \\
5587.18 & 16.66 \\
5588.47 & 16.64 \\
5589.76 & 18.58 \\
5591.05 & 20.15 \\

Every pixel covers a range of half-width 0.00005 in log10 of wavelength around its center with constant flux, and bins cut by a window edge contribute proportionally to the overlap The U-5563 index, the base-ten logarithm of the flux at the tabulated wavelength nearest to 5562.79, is 1.32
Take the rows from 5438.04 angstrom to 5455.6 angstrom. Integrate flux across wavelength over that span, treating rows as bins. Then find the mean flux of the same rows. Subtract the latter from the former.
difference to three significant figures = 318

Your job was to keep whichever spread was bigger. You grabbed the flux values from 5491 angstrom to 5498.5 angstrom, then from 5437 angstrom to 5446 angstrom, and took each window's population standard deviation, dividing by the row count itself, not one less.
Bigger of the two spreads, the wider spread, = 1.8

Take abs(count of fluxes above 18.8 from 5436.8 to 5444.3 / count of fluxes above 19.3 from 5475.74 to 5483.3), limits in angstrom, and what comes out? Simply 1.0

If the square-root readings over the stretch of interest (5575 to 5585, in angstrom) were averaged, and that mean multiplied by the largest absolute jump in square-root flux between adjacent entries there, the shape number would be 2.79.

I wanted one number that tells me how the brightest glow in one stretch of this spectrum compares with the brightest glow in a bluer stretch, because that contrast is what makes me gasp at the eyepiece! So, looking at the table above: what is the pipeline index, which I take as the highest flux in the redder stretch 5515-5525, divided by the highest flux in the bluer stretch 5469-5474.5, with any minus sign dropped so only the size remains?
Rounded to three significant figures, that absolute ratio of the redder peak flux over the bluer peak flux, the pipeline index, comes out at 1.03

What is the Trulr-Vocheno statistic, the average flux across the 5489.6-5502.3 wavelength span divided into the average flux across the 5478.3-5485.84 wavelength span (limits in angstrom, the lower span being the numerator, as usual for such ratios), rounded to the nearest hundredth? 1.01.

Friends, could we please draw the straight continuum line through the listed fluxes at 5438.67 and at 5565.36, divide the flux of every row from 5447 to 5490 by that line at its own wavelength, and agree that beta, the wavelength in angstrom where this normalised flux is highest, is 5472.59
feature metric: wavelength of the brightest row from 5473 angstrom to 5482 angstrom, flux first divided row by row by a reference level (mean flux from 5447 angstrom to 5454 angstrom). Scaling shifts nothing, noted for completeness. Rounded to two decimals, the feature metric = 5475.11 angstrom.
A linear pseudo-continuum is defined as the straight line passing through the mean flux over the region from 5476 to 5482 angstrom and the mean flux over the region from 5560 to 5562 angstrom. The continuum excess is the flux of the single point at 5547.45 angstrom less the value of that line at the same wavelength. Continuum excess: 1.5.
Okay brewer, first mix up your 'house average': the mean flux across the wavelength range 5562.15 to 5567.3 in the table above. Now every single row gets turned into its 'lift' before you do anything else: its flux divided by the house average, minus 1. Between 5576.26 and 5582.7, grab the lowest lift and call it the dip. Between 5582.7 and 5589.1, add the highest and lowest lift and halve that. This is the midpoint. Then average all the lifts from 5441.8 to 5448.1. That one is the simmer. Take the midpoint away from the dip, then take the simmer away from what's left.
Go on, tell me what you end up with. -0.13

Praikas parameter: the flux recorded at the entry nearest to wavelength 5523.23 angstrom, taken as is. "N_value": 18.75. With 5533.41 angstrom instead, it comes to 20.4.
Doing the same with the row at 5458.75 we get 19.02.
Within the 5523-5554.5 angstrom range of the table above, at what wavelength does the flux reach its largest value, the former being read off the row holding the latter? 5541.06 angstrom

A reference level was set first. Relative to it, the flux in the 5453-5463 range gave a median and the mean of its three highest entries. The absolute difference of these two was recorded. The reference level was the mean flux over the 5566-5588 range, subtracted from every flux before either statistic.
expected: 1.66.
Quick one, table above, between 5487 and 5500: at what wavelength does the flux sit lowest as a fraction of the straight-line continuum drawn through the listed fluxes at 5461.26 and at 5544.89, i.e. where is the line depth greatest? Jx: 5494.06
